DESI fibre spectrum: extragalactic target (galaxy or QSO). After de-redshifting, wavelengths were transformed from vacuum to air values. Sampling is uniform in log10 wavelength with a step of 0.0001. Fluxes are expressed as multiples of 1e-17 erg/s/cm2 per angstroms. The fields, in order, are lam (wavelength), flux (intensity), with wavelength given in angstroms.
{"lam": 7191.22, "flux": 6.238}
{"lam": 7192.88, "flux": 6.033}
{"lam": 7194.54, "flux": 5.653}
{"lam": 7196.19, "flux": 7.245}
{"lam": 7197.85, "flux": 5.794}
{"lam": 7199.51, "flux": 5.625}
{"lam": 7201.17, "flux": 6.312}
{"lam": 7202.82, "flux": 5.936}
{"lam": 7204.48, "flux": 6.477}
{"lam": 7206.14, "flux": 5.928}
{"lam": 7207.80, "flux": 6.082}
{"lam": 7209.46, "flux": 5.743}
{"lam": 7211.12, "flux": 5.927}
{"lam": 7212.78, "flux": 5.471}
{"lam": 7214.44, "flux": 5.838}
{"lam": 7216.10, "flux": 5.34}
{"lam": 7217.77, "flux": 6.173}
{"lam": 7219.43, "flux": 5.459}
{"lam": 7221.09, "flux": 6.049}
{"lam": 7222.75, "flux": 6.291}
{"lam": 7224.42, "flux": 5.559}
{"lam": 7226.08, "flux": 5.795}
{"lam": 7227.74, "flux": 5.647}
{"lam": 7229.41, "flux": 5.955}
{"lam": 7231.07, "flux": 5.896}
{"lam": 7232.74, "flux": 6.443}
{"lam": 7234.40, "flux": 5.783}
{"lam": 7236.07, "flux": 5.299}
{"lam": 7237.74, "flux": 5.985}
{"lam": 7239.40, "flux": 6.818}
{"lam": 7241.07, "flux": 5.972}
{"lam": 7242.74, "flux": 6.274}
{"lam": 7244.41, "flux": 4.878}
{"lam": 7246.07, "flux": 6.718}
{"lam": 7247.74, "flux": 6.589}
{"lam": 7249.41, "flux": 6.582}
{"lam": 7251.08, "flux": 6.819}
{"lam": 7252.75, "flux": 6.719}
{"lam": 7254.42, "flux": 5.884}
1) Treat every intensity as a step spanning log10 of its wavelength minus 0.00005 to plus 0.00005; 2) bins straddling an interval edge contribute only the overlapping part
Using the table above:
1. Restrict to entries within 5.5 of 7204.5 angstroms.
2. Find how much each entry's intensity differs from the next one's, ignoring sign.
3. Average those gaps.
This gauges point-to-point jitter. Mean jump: 0.441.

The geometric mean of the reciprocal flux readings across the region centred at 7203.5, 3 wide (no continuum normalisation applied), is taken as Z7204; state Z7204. 0.161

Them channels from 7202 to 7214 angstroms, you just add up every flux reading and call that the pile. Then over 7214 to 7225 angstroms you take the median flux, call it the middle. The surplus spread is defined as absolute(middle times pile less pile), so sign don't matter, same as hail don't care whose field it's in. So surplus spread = 201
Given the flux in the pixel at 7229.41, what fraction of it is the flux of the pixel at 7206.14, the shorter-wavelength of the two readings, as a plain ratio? 1.00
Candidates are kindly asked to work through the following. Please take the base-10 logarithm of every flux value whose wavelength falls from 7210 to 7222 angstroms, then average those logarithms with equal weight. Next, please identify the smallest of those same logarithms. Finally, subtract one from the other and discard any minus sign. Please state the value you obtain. 0.032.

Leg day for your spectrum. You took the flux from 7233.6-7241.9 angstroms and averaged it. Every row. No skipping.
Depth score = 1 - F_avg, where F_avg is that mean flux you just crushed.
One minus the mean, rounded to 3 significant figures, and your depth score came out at -4.97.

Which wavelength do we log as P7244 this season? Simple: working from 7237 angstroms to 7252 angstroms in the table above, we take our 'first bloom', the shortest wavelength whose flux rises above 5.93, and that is 7237.74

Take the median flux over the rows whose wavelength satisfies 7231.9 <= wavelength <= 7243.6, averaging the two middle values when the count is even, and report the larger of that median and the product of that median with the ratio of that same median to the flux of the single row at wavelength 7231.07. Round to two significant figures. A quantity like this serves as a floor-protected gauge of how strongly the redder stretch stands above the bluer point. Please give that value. 6.1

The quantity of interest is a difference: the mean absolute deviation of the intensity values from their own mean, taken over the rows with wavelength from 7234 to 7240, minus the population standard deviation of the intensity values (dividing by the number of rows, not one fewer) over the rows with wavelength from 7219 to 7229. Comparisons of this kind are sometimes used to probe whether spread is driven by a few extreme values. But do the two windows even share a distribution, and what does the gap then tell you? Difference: 0.14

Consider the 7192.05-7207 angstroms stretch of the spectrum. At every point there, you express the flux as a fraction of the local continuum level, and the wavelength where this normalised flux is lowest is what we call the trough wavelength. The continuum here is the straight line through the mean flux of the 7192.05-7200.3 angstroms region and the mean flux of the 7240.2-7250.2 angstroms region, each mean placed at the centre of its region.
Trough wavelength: 7199.51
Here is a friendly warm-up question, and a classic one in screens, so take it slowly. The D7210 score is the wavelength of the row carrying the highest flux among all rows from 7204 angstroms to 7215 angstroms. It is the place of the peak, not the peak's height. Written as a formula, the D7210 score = 7204.48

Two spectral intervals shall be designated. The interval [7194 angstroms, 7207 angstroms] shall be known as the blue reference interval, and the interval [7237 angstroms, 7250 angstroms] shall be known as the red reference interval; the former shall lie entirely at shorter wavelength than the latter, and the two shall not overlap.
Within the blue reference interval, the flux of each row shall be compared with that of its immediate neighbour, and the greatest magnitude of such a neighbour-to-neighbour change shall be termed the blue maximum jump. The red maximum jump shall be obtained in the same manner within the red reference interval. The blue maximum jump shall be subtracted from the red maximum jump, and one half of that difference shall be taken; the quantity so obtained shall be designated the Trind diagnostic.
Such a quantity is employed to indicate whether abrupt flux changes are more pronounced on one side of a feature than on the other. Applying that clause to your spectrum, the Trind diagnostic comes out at 0.1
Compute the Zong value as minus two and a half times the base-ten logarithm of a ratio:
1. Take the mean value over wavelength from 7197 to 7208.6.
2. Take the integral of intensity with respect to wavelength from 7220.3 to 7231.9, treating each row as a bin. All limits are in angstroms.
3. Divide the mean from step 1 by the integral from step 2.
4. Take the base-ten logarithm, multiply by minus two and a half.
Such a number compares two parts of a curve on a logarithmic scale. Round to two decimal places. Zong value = 2.64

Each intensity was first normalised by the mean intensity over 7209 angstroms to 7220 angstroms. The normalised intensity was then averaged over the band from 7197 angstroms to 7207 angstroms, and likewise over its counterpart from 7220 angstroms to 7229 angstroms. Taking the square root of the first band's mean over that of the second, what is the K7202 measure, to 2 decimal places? 1.01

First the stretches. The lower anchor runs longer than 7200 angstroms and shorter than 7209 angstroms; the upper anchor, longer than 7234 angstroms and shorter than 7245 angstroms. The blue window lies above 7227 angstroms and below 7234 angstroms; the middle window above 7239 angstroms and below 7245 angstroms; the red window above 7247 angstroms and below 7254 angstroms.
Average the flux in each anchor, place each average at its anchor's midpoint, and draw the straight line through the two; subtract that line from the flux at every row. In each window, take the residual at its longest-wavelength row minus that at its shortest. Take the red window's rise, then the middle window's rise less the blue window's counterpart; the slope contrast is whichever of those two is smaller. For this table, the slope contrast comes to -2.7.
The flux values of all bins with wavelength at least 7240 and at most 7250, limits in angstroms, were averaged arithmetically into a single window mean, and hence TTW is 6.17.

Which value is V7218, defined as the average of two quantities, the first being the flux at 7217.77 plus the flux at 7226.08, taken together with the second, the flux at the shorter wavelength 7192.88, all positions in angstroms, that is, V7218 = 9.00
